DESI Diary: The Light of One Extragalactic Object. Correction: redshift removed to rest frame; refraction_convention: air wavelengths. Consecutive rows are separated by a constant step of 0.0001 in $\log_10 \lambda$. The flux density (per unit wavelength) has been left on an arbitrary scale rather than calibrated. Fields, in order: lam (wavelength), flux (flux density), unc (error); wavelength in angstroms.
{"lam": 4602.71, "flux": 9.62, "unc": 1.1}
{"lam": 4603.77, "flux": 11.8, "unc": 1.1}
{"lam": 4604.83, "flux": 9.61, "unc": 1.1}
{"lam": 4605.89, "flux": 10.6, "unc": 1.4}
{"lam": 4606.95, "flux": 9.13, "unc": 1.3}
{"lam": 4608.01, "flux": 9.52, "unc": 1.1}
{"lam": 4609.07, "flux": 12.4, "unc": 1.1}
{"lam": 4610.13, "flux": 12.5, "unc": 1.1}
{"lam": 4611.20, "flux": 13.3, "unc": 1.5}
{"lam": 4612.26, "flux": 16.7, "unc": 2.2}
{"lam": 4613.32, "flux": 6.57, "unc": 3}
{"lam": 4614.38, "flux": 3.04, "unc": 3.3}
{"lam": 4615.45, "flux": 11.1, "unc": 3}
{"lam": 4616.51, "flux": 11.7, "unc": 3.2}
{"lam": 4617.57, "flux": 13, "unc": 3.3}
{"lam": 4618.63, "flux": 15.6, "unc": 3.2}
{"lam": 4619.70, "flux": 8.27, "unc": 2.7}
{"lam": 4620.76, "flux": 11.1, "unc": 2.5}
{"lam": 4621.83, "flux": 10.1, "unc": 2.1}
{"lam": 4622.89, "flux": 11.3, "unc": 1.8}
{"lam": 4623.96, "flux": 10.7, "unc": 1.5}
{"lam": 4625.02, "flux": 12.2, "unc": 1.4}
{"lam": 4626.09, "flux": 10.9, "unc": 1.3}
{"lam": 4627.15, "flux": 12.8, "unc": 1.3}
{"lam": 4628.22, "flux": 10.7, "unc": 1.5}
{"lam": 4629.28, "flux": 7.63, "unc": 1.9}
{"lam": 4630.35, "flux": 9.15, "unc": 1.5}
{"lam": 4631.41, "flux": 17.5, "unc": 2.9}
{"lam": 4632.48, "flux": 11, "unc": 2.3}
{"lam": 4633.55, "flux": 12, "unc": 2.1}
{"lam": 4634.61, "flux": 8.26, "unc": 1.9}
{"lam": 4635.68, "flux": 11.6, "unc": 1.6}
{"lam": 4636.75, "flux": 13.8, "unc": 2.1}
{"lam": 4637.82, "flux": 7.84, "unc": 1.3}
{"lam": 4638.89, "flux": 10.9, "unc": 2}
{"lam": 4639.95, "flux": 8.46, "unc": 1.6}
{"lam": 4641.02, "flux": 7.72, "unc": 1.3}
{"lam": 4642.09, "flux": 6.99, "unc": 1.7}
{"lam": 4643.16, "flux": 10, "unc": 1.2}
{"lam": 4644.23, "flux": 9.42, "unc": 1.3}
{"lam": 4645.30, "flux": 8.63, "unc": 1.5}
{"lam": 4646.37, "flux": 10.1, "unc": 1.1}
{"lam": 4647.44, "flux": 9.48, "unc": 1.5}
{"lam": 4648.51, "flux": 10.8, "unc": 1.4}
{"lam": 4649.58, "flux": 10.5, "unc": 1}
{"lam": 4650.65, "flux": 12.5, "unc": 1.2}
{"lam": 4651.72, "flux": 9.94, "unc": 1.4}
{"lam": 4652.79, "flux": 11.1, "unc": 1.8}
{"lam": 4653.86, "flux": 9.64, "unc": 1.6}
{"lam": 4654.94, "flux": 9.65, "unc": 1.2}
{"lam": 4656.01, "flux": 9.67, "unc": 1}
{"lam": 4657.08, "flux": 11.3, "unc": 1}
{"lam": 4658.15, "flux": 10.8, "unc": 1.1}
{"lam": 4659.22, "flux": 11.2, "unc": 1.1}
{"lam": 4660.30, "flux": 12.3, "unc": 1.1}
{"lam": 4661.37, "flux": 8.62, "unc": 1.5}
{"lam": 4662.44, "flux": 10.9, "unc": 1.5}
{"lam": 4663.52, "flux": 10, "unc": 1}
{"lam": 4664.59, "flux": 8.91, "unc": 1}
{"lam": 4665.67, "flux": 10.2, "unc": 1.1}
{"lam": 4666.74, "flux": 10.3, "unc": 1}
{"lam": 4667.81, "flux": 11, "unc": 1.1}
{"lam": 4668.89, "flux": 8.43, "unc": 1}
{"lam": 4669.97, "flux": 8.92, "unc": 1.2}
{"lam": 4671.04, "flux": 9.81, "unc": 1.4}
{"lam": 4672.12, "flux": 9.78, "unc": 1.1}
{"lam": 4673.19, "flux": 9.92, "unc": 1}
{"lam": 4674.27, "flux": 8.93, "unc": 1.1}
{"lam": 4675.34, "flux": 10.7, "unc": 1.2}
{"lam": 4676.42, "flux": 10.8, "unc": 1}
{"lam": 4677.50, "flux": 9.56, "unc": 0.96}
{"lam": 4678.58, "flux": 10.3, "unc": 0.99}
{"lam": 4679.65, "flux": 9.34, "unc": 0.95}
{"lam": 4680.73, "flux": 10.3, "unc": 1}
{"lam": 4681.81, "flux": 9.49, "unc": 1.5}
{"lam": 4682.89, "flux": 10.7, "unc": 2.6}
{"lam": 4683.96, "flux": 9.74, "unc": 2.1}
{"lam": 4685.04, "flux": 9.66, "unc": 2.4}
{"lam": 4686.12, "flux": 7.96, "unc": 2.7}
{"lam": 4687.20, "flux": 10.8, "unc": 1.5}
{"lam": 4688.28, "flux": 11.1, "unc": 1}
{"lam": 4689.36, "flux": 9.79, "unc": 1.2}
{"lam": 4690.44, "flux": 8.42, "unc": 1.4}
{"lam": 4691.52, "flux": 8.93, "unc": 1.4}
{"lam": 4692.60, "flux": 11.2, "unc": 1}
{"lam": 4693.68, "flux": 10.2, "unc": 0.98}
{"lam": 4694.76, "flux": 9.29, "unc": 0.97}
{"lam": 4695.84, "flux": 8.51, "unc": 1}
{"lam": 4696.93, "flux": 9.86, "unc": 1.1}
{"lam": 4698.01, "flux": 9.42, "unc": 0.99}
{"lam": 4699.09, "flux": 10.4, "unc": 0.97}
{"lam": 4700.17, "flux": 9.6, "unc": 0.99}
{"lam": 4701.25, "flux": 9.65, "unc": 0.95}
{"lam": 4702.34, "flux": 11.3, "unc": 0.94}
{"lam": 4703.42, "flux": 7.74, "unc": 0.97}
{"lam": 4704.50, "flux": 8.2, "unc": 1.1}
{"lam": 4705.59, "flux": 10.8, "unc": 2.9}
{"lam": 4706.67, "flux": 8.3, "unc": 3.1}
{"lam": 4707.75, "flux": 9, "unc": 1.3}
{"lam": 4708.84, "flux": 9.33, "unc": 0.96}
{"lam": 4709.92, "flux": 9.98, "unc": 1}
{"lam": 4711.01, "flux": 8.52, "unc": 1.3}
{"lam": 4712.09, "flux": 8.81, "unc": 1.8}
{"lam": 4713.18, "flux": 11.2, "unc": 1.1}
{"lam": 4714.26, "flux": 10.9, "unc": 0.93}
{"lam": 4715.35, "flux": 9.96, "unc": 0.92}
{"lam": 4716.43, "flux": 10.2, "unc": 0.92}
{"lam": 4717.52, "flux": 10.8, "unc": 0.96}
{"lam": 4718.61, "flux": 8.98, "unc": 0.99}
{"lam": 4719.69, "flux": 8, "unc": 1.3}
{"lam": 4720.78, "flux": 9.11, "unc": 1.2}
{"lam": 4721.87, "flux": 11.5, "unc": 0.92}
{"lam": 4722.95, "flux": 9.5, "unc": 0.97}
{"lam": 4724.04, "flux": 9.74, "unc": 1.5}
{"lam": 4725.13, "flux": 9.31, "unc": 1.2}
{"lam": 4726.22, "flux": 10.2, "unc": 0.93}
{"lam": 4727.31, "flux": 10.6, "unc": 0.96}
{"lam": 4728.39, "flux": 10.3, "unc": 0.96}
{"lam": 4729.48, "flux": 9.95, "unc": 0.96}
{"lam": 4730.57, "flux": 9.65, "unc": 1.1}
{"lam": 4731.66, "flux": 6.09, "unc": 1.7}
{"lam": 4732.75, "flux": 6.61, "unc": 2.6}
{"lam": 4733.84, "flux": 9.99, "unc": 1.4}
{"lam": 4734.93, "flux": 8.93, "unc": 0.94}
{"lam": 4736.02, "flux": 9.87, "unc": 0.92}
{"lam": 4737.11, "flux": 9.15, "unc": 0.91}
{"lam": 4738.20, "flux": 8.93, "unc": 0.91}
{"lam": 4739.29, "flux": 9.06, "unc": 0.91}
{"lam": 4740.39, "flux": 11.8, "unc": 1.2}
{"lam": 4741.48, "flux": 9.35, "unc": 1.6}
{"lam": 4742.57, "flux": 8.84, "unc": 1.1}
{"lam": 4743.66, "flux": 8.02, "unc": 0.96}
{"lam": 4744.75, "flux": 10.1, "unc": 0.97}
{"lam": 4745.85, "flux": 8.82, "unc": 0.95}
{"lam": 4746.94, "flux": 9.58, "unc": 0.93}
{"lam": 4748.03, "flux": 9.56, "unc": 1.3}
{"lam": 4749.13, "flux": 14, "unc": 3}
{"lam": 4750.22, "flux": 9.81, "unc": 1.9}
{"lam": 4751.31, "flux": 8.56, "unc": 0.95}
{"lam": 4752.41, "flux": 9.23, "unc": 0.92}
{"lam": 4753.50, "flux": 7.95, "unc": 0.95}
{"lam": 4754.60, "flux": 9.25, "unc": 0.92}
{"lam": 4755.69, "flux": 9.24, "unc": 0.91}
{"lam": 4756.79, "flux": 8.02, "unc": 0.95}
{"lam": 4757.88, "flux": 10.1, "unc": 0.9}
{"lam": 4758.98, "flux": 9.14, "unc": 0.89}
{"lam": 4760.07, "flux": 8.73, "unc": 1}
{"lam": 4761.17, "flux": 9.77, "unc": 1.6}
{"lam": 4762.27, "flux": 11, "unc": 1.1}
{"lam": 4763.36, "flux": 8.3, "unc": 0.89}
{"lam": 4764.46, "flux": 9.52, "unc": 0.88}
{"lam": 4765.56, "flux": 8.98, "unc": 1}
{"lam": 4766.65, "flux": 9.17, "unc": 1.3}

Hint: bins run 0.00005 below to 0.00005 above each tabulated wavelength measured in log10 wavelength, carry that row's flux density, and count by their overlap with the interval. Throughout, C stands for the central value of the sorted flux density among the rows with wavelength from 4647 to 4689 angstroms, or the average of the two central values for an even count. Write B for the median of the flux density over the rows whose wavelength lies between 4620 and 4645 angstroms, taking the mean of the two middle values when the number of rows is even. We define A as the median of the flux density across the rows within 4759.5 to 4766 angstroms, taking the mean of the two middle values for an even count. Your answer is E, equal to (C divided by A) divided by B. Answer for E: 0.101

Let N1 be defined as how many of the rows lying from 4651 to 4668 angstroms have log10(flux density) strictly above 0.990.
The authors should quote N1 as 11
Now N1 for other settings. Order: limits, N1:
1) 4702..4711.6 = 3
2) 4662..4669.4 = 5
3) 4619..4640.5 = 14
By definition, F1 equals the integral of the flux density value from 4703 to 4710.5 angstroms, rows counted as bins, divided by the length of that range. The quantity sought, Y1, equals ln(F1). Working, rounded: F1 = 9.1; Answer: 2.20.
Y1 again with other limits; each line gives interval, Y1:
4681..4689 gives 2.30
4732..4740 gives 2.19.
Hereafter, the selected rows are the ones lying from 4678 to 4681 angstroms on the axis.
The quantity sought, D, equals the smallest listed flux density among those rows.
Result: 9.34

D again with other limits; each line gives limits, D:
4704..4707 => 8.2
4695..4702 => 8.51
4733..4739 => 8.93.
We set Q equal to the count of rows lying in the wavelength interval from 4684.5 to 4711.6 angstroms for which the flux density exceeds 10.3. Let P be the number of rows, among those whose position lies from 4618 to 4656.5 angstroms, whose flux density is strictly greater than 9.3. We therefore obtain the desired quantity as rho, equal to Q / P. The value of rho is 0.2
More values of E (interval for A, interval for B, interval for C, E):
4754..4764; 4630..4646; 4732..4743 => 0.105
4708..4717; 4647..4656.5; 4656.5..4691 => 0.101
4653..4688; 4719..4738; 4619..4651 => 0.111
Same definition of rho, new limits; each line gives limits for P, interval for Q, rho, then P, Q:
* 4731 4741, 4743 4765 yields 0.7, 3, 2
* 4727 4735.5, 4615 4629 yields 2.2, 5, 11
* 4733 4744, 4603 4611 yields 1.0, 4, 4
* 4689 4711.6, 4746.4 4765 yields 0.2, 12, 2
